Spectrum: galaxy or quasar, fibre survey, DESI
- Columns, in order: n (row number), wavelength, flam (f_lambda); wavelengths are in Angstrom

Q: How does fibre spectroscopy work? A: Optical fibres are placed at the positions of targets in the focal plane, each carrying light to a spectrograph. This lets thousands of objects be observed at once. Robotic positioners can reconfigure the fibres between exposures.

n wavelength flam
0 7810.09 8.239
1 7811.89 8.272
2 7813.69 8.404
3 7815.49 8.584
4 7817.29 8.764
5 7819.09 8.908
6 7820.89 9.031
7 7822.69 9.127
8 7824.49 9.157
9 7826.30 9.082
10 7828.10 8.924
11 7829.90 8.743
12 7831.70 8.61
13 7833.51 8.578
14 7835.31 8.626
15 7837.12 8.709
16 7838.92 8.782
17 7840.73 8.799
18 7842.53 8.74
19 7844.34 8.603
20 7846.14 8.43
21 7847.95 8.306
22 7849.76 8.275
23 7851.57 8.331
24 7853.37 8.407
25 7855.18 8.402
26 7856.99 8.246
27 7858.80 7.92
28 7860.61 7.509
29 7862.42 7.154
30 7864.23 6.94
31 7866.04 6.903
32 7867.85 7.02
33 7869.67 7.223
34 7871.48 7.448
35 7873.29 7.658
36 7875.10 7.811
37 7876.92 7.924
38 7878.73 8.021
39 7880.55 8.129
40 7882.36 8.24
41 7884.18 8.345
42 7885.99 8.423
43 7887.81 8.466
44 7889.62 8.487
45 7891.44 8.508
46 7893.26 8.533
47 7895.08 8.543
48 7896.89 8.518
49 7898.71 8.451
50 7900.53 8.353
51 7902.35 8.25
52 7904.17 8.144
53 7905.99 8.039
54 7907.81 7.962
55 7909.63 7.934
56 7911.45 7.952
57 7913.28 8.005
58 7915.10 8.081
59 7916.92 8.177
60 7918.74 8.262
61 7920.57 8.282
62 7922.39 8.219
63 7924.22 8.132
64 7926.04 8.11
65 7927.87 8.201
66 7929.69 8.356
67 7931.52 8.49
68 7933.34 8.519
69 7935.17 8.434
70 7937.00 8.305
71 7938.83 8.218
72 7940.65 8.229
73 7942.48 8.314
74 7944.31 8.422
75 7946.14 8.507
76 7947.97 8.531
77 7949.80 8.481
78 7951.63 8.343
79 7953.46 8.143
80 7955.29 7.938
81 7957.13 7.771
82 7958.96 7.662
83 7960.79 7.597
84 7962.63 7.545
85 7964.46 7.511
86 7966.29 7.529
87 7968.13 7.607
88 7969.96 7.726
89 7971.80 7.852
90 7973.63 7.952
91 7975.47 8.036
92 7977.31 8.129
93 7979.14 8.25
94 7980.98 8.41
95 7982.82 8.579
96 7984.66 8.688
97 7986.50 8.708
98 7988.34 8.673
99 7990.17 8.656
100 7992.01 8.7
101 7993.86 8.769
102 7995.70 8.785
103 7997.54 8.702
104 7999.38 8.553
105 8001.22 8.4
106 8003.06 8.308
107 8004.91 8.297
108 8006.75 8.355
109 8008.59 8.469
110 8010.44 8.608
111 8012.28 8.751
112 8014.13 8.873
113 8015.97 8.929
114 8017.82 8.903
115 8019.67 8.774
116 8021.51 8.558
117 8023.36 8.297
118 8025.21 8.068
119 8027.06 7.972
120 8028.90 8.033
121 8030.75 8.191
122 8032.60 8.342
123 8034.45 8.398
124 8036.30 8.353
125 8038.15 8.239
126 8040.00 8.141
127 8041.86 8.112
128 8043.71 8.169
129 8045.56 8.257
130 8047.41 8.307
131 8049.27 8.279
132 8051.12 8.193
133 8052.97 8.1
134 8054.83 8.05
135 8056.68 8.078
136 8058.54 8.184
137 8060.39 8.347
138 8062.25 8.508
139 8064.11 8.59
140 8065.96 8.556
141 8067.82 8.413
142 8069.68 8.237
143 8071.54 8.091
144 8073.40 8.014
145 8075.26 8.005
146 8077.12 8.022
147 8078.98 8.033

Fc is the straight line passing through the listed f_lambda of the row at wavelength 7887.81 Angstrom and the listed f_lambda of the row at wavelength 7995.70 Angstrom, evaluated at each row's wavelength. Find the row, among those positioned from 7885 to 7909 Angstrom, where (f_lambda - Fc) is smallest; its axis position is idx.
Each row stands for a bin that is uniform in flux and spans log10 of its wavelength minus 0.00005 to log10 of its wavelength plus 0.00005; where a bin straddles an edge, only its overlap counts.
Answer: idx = 7907.81 Angstrom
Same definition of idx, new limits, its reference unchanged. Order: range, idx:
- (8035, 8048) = 8041.86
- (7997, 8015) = 8004.91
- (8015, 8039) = 8027.06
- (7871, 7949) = 7871.48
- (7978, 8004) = 8003.06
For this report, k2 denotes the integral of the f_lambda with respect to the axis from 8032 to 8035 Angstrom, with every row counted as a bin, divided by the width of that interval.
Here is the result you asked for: 8.4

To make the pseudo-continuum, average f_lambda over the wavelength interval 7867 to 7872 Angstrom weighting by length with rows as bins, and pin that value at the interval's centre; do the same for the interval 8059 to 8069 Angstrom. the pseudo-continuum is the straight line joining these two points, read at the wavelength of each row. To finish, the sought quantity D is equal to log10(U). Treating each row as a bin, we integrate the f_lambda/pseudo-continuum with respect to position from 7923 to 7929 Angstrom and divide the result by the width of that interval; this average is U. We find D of 0.032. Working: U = 1.08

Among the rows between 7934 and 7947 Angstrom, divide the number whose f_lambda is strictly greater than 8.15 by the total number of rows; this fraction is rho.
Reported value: 1.0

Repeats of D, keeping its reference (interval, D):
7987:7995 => 0.037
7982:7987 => 0.037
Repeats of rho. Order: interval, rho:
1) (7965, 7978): 0.0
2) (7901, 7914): 0.1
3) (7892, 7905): 0.9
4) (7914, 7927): 0.6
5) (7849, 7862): 0.7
